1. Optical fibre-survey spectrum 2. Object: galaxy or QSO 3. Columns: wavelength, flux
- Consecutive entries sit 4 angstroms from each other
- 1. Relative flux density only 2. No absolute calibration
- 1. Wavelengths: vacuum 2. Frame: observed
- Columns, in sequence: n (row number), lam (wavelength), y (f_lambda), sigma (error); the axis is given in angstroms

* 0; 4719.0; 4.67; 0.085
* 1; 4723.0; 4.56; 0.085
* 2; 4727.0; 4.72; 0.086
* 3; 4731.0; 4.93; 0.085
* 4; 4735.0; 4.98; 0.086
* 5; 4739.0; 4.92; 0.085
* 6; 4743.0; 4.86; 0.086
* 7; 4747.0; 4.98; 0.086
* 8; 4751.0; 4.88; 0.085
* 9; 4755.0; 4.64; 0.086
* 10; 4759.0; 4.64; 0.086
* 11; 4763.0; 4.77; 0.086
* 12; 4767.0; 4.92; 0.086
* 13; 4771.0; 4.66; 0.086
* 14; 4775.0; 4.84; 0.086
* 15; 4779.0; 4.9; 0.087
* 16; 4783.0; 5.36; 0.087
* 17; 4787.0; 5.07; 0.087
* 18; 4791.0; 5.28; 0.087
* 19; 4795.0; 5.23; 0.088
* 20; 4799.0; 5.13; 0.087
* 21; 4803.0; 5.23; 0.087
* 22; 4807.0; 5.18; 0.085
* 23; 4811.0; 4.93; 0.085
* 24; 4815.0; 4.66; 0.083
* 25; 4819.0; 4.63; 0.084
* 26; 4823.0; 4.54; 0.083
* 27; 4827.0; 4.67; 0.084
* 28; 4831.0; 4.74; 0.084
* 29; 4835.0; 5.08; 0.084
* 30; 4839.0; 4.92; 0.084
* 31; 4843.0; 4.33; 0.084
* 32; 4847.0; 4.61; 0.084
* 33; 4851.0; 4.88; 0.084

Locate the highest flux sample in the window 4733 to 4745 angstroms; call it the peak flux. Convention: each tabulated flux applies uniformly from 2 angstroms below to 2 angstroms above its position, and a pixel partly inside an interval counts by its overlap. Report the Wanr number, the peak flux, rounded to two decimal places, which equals 4.98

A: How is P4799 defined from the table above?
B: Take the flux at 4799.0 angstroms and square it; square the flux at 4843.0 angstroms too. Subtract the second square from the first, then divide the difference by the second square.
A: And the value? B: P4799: 0.40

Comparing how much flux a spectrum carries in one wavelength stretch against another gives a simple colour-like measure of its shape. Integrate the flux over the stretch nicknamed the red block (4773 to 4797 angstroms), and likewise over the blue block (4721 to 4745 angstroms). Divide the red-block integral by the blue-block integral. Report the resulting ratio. 1.06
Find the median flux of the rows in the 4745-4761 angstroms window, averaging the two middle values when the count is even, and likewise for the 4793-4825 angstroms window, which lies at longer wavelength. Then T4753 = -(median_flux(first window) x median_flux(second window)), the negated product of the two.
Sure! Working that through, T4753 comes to -23.9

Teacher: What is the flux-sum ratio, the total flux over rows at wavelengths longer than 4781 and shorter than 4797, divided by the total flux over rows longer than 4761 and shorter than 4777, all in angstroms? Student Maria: 1.09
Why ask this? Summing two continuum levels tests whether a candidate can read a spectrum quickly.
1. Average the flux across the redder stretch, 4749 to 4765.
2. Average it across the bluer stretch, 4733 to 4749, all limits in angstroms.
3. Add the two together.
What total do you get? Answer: 9.7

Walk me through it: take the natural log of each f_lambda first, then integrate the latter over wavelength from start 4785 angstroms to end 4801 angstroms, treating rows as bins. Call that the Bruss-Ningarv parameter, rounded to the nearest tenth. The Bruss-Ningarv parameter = 26.3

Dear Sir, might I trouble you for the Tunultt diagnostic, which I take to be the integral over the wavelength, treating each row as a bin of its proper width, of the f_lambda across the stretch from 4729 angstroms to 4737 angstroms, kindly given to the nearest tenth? 39.6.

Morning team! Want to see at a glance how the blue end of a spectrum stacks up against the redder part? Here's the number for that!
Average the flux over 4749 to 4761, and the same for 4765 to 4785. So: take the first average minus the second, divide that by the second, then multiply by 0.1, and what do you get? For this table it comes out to -0.004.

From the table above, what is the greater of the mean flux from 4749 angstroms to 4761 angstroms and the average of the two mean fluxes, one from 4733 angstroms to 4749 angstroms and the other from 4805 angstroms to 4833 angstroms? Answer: 4.85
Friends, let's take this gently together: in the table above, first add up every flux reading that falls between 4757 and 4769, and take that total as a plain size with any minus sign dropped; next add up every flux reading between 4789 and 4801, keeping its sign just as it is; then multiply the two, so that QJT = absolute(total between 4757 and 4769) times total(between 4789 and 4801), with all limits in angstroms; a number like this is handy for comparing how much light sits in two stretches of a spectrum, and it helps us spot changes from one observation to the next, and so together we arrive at 224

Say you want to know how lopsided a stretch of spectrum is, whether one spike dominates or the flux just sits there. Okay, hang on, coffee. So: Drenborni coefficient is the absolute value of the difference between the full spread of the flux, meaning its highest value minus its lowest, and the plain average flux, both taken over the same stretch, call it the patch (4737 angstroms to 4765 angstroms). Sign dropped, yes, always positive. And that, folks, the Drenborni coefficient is 4.47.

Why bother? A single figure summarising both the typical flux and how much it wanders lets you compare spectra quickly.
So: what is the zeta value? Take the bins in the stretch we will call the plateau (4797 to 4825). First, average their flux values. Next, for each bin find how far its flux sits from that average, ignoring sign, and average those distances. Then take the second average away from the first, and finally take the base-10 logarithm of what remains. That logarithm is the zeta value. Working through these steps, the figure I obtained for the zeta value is 0.668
